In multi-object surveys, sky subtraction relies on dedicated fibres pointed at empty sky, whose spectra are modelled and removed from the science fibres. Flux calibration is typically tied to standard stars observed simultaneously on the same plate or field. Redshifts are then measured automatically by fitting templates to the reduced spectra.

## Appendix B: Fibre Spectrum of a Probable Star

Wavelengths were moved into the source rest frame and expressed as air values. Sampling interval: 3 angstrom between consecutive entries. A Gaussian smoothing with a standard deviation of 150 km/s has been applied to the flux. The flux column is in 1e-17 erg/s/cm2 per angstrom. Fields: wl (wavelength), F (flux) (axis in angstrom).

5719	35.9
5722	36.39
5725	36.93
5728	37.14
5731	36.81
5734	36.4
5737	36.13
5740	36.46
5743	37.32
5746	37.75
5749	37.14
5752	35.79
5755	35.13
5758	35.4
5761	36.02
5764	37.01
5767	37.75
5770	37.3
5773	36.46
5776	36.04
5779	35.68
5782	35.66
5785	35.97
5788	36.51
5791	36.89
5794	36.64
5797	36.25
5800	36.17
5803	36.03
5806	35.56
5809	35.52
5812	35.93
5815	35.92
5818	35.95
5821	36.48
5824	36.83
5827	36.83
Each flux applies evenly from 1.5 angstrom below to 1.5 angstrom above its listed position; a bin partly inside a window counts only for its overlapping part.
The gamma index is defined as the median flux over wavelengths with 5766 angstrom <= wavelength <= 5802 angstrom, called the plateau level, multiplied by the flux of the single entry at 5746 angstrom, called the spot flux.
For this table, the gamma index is 1372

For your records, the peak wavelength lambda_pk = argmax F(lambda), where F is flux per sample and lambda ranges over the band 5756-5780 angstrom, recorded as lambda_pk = 5767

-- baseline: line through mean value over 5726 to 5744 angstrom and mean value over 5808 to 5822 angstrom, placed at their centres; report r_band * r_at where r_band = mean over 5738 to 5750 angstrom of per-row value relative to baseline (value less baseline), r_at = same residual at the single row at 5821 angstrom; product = 0.3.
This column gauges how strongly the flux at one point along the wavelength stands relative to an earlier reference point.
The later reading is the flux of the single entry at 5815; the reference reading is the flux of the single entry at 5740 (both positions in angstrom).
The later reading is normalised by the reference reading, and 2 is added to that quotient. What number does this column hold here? 2.99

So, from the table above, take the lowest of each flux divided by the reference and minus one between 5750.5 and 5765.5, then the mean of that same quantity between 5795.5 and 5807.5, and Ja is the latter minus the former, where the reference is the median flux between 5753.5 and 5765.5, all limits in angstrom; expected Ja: 0.024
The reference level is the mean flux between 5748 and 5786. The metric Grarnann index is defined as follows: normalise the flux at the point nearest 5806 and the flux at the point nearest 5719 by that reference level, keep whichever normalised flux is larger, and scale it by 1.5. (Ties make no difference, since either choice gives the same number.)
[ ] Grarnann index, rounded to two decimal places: 1.49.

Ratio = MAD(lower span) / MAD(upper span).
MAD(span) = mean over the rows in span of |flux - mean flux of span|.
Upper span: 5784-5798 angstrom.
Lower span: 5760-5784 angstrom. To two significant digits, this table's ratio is 2.4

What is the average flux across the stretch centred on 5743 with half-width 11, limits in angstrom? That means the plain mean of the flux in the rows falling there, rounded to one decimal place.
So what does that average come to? 36.7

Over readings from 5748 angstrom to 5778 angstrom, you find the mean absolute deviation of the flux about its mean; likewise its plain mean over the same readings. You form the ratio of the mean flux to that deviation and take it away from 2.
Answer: -48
